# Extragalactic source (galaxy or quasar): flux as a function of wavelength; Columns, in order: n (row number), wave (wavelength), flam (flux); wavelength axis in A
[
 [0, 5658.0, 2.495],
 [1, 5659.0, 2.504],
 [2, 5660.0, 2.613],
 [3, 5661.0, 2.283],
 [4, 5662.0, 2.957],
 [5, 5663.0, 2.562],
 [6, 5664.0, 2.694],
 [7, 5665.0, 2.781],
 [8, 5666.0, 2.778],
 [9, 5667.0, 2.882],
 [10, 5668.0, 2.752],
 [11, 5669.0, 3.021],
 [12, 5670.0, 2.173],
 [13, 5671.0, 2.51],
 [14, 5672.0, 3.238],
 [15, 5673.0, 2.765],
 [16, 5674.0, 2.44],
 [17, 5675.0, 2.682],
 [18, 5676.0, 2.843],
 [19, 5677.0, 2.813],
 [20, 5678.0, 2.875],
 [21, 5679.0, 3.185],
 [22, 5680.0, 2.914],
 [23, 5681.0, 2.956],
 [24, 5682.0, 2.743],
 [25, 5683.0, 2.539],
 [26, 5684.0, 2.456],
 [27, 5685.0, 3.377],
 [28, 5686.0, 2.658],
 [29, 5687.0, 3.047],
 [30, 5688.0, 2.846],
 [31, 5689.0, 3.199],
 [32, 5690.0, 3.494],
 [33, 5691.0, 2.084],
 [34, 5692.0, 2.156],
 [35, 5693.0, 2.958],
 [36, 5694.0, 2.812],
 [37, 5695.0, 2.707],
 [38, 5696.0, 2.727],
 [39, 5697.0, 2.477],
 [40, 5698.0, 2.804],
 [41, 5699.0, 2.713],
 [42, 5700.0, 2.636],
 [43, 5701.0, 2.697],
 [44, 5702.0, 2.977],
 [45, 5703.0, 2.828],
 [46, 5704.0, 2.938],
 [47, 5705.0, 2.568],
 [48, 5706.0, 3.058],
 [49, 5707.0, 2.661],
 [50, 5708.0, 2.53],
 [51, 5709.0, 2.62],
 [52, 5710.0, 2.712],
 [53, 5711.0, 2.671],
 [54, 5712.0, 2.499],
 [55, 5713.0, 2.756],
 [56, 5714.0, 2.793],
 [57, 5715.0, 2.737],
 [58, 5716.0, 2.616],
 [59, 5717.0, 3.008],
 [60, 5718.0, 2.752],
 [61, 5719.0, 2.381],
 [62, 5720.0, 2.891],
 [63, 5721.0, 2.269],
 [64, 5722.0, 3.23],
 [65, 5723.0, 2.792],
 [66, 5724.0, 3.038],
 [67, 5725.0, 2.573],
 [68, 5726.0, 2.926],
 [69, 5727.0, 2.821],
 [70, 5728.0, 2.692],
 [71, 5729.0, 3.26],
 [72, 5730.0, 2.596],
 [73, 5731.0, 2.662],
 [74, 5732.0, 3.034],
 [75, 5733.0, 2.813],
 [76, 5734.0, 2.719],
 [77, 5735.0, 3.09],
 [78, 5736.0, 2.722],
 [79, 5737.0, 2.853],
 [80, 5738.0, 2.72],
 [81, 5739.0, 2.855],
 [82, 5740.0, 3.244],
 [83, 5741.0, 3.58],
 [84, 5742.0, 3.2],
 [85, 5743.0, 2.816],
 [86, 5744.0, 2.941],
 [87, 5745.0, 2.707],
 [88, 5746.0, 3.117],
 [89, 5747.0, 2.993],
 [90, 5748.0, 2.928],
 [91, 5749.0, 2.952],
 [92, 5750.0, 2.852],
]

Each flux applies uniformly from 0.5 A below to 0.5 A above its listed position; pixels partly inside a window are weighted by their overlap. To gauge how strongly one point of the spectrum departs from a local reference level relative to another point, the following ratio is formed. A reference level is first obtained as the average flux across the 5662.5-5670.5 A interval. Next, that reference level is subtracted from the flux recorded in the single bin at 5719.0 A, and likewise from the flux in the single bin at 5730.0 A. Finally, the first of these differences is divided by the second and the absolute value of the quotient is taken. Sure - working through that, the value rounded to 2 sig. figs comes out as 3.0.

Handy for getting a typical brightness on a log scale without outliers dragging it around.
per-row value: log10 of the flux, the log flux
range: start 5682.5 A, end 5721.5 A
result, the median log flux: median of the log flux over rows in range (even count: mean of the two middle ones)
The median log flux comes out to 0.433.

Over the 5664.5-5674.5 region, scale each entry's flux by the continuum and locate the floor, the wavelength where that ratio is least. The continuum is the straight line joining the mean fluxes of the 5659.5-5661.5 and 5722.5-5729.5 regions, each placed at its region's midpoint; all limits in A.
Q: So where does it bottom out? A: 5670.0 A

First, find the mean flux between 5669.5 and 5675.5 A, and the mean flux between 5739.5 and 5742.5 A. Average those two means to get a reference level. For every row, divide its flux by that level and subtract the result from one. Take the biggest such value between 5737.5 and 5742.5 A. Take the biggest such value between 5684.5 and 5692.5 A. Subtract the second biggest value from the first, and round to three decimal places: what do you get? -0.213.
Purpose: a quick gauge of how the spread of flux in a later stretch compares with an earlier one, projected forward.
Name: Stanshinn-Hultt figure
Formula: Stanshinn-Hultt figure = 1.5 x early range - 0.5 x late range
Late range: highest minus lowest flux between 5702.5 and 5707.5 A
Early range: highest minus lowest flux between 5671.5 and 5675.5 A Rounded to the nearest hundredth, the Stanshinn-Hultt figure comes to 0.95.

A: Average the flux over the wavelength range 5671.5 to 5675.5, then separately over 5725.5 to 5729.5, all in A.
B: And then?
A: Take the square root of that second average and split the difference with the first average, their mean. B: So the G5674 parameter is 2.25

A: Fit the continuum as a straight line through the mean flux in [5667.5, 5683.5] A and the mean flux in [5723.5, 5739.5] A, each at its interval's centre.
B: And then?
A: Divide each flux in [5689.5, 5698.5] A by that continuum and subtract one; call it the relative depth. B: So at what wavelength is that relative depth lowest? 5691.0 A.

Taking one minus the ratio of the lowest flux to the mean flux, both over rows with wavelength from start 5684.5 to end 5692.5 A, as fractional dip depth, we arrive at 0.27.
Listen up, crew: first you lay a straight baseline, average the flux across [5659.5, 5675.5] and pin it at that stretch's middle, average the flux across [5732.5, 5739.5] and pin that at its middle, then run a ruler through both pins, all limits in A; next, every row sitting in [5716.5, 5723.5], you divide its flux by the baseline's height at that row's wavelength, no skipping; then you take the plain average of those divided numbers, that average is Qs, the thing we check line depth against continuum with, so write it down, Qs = 0.99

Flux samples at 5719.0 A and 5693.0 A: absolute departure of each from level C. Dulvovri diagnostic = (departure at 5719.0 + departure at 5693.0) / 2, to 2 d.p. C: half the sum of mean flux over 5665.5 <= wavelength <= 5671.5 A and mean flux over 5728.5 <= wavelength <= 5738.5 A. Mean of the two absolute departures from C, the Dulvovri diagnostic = 0.29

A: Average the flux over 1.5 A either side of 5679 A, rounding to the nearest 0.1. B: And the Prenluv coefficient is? 3.0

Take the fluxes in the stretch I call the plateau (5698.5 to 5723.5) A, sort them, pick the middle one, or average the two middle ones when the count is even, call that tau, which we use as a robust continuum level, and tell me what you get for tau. 2.71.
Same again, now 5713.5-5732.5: 2.79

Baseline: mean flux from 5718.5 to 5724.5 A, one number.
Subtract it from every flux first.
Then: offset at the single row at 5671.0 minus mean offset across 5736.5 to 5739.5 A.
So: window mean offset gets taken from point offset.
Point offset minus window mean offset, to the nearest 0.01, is -0.30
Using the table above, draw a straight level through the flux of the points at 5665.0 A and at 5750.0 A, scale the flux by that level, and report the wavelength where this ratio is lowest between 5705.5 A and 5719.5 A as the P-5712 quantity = 5719.0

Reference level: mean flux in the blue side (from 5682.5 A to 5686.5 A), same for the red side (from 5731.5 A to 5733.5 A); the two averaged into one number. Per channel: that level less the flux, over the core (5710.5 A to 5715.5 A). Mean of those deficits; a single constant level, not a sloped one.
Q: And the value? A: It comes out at 0.149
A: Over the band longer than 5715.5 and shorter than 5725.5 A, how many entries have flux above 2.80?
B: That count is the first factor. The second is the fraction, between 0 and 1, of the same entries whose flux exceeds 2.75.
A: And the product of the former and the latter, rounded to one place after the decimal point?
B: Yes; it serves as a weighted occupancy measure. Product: 2.4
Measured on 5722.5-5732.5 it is 3.0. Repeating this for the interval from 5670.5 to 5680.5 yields 4.2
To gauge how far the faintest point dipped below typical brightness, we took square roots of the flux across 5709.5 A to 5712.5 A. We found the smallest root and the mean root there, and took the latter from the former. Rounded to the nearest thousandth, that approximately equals -0.040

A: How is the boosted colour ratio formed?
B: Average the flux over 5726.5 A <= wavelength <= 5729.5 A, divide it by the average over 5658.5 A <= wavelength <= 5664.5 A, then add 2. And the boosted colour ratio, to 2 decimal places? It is 3.12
